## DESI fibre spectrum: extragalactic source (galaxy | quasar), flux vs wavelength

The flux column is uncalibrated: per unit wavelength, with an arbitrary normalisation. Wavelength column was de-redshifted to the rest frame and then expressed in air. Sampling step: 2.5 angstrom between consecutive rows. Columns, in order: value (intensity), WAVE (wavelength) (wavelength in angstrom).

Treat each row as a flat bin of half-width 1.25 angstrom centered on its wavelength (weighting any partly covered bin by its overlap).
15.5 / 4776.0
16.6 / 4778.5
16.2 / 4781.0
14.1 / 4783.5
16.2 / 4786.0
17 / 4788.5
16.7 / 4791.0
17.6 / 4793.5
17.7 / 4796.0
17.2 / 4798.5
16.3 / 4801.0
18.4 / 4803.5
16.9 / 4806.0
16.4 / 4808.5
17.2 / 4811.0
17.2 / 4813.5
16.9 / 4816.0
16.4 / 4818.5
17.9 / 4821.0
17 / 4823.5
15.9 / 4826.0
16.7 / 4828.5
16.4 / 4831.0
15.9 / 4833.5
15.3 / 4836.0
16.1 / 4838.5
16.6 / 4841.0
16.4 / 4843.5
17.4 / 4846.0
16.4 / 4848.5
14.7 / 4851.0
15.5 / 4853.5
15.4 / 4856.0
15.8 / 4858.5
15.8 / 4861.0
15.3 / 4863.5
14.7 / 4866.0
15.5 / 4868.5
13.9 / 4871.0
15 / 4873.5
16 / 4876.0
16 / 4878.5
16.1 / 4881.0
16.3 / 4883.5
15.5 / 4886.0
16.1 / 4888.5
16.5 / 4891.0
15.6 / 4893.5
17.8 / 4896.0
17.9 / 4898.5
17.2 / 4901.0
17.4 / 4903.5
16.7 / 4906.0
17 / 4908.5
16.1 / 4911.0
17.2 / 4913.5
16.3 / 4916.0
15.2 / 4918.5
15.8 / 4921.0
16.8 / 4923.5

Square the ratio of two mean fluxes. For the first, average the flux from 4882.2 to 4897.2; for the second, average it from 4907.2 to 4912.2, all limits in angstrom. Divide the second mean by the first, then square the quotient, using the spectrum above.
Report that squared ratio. 1.03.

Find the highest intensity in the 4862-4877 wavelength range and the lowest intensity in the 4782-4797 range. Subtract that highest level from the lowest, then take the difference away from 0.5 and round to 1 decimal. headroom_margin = 2.4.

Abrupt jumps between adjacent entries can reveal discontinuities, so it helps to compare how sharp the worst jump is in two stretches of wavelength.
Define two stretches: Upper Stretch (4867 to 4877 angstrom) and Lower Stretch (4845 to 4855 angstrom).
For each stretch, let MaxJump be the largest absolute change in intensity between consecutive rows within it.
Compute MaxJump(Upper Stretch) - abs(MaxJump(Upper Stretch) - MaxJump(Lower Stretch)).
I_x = 1.50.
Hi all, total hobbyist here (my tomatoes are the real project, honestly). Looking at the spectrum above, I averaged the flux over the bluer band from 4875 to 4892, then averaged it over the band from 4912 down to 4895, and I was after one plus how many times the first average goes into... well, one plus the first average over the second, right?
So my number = 1.94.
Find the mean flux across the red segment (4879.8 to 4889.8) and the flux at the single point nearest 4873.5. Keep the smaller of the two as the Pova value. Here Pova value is 15.0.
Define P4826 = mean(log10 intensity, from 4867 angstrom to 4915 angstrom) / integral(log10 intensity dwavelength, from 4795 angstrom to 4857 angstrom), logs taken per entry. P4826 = 0.02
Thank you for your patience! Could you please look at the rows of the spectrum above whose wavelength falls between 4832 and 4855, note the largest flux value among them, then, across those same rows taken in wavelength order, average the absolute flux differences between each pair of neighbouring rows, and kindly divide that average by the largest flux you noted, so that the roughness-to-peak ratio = 0.047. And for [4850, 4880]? 0.039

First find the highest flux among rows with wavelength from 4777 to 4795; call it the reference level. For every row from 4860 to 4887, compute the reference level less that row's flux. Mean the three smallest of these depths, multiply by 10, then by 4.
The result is 58.7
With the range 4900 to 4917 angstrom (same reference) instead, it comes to 13.3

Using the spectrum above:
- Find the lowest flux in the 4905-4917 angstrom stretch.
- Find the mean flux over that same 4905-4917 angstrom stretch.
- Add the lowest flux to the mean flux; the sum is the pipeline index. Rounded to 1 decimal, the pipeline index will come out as 32.8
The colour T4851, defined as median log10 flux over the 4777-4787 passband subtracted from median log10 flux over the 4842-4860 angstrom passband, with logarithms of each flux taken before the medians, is -0.011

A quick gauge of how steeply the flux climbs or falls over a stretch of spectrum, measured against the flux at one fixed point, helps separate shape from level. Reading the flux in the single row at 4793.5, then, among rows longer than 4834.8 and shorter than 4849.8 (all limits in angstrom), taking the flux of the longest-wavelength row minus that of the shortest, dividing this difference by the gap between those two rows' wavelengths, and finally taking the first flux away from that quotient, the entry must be -17.5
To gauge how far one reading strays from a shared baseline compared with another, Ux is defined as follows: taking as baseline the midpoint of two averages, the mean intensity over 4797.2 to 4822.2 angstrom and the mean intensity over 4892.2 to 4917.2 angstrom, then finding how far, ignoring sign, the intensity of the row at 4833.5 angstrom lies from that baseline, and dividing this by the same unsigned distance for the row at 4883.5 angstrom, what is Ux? 1.6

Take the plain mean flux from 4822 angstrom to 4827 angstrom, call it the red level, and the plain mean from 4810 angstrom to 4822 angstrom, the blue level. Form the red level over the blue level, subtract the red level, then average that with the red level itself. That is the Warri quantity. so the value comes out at 0.48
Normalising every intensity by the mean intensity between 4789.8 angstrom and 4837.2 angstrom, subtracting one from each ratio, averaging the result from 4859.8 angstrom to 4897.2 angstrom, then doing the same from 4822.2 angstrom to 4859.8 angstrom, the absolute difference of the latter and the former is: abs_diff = 0.02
